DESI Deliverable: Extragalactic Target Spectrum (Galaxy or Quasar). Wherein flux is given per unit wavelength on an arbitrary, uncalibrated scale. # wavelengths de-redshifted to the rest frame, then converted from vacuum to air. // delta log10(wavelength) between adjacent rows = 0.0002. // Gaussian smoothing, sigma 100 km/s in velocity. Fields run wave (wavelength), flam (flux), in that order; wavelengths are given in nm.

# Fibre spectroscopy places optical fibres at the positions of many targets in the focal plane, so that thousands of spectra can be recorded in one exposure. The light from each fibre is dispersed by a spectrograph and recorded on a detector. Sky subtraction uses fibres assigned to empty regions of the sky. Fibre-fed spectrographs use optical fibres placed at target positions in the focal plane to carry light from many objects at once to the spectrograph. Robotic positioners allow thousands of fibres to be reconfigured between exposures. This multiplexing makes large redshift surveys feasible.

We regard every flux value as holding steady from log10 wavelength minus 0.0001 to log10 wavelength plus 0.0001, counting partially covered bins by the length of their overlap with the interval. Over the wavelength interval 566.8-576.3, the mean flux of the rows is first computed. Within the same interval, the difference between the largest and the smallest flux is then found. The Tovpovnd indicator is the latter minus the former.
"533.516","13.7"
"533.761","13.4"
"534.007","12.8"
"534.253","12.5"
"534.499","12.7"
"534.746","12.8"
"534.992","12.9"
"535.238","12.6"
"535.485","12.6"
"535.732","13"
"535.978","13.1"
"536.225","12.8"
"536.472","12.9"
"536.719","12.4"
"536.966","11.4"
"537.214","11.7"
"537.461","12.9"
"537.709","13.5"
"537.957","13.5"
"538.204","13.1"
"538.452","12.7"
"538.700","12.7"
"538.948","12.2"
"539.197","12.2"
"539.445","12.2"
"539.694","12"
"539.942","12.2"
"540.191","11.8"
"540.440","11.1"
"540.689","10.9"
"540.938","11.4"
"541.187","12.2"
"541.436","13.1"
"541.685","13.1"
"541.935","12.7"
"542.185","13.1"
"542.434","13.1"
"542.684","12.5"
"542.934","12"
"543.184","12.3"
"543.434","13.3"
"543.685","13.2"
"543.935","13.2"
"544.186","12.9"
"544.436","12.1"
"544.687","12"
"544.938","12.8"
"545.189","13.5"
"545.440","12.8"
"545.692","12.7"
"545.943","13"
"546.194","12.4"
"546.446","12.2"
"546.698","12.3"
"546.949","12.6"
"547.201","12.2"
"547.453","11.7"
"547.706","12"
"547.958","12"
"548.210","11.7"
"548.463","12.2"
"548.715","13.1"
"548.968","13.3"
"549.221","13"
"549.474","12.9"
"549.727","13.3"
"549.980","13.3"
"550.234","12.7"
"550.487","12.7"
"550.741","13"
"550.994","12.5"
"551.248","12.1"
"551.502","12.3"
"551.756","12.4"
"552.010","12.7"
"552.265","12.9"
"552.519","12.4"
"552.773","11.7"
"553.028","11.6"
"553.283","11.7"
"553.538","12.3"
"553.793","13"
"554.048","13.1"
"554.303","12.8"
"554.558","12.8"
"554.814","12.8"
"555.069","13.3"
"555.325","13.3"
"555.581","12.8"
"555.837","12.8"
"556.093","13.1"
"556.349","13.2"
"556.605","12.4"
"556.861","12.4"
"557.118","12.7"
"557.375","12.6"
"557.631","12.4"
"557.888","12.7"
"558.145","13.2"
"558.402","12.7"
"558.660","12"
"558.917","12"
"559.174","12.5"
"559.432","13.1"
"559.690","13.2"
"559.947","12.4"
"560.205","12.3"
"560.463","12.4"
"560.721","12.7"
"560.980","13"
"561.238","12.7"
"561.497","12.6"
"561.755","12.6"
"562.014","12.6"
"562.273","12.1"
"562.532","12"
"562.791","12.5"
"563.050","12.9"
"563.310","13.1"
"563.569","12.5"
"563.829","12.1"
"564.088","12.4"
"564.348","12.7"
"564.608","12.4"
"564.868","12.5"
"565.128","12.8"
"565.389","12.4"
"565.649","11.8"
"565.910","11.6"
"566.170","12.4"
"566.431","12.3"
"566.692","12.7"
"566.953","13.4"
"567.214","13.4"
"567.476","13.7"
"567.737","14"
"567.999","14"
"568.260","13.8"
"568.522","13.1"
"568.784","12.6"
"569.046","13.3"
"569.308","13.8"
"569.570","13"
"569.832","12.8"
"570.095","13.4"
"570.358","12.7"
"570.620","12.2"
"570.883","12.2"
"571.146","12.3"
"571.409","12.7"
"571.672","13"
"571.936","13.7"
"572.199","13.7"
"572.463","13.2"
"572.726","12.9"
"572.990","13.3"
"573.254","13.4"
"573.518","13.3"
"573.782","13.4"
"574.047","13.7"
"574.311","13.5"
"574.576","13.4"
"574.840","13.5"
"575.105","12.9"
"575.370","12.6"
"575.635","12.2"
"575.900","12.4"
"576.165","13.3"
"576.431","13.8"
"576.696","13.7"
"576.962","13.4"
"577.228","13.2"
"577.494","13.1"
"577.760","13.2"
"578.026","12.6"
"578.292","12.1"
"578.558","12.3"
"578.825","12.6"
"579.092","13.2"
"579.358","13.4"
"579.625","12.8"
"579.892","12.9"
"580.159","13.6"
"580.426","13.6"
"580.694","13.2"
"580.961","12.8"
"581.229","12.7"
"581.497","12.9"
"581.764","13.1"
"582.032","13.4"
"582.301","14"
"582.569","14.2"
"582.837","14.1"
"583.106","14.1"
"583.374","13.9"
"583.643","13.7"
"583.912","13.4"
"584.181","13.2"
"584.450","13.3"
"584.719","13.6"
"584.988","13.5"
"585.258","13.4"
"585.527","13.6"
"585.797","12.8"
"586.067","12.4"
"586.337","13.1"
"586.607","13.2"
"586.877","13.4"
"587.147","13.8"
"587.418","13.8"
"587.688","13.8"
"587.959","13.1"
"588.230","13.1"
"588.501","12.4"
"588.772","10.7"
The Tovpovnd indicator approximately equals -11.4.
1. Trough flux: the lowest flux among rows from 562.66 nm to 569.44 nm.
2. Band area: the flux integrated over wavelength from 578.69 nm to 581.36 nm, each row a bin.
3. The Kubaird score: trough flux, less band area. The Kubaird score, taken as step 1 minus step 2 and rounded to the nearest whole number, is -23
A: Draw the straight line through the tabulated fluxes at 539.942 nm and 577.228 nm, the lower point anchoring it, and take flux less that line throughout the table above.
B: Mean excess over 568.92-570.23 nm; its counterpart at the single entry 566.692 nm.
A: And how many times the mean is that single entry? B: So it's -1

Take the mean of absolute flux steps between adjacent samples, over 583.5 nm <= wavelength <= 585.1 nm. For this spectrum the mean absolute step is 0.20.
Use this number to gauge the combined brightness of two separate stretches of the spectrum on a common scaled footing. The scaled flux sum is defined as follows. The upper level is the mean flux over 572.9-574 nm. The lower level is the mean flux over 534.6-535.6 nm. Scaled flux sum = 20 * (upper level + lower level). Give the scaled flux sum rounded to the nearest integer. 522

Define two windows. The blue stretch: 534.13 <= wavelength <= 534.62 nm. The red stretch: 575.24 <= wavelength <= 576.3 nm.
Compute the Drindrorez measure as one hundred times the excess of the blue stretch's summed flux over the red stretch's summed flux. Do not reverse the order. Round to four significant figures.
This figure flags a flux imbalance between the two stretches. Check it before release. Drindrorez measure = -2530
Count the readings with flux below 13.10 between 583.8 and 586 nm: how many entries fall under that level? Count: 1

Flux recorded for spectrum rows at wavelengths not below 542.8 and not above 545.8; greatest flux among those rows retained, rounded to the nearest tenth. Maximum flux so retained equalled 13.5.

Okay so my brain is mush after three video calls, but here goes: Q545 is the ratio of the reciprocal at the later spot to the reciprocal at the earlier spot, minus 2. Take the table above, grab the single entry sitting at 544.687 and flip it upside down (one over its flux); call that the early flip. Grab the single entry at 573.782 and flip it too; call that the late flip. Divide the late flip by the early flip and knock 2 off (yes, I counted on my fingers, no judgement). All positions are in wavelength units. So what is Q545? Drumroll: -1.10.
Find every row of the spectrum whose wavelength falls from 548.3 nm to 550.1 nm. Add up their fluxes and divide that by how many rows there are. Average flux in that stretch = 13.0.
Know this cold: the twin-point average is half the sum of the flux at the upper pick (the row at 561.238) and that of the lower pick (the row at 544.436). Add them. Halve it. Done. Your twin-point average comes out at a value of 12.4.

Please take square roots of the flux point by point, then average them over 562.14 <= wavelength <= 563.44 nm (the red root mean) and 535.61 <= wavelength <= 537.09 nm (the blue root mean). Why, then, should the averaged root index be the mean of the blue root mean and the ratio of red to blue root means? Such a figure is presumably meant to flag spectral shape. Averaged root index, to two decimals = 2.27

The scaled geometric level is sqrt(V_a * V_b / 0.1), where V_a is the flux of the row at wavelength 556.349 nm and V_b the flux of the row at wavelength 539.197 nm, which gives 40.1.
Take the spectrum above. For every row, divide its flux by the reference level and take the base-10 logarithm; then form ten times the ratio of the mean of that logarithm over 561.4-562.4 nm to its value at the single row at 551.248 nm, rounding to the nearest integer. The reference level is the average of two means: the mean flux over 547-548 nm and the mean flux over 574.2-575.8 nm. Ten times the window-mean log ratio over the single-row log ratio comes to 1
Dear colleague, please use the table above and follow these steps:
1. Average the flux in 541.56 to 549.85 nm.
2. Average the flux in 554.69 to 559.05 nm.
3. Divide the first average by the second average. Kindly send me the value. 0.99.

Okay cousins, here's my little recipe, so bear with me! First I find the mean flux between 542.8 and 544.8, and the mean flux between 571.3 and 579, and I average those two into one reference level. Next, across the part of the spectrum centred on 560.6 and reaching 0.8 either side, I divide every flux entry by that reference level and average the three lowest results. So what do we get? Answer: 0.96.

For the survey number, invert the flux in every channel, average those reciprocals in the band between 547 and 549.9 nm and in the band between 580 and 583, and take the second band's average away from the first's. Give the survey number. 0.006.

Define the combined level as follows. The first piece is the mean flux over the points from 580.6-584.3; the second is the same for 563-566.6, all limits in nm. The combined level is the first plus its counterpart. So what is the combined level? 25.90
